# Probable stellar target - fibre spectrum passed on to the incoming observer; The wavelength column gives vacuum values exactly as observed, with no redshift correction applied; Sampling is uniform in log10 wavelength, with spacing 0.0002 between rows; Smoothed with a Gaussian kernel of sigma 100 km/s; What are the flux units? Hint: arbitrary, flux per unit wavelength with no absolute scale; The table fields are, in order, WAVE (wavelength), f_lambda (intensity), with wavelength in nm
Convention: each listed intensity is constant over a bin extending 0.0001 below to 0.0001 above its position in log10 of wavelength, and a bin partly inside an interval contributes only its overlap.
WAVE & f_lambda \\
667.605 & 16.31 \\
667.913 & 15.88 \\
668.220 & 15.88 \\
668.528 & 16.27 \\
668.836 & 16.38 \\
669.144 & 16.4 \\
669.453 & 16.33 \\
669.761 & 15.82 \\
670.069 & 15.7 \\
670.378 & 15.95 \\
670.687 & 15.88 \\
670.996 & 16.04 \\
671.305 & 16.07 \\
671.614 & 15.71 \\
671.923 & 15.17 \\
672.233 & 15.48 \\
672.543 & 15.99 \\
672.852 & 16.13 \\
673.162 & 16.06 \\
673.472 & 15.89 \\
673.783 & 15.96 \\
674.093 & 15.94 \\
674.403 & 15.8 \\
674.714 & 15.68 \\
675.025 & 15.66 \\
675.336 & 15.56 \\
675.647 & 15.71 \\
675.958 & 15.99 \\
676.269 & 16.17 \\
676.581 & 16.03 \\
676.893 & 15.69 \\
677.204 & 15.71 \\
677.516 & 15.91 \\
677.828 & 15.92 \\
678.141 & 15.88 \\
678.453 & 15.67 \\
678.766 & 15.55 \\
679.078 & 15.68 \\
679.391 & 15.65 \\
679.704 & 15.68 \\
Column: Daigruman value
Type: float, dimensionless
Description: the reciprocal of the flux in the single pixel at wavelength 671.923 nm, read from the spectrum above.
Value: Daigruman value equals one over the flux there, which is 0.0659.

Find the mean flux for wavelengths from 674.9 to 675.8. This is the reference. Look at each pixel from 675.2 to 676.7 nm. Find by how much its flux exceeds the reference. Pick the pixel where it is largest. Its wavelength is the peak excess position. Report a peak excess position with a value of 676.269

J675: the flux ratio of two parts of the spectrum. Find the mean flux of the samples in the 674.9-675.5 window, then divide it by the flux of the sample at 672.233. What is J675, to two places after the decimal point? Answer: 1.01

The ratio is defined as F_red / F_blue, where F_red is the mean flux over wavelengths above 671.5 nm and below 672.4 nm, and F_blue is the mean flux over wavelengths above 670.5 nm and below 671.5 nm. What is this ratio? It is 0.97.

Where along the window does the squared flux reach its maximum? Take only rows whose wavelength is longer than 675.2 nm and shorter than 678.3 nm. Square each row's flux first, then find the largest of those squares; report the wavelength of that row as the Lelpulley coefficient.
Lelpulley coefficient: 676.269 nm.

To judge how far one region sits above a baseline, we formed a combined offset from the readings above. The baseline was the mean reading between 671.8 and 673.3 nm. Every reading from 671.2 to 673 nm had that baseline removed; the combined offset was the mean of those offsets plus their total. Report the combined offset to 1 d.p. -0.1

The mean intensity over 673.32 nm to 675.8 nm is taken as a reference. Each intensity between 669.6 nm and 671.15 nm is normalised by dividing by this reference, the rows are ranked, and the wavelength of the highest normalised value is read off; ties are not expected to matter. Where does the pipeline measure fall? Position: 670.996 nm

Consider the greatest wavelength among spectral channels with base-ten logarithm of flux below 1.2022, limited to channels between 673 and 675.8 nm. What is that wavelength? 675.647 nm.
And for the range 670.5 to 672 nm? 671.923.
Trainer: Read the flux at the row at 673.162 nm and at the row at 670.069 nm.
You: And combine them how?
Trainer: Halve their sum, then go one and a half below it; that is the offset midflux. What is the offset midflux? 14.4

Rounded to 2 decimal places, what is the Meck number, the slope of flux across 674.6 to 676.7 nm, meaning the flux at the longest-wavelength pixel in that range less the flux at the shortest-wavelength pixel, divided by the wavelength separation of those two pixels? 0.19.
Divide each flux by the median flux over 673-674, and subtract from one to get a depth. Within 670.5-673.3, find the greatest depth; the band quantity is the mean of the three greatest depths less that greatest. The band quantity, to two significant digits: -0.018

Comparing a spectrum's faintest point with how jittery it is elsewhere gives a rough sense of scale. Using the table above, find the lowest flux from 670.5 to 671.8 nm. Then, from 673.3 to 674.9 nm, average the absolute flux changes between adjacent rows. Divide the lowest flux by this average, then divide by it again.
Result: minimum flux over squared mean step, 2052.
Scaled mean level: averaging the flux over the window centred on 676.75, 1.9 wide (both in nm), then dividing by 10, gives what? 1.592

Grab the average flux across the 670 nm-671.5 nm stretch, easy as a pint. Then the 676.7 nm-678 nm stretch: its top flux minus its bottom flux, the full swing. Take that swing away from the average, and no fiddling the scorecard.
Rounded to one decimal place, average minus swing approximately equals 15.7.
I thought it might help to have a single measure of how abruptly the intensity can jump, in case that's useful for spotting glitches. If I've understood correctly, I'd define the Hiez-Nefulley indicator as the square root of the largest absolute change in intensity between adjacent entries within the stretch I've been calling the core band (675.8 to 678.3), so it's 0.58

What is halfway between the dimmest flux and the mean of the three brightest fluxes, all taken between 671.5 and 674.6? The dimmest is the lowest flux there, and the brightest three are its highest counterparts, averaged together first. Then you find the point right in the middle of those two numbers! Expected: 15.6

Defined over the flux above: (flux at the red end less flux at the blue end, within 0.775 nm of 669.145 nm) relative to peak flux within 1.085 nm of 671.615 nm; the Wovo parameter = -0.028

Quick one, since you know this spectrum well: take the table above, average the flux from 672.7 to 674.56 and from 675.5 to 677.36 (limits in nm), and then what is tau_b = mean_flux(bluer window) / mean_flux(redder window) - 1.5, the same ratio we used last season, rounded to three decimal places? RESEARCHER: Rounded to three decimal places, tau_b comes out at -0.495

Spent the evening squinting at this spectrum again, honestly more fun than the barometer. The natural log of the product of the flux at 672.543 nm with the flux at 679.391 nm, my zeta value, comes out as 5.52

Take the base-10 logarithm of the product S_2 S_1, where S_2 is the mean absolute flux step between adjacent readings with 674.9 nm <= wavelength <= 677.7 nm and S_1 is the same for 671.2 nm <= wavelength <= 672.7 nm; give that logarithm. -1.12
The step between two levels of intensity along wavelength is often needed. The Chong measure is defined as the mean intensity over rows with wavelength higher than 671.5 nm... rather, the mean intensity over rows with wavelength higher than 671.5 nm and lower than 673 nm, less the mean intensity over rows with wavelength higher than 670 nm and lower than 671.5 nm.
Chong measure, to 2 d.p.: -0.23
